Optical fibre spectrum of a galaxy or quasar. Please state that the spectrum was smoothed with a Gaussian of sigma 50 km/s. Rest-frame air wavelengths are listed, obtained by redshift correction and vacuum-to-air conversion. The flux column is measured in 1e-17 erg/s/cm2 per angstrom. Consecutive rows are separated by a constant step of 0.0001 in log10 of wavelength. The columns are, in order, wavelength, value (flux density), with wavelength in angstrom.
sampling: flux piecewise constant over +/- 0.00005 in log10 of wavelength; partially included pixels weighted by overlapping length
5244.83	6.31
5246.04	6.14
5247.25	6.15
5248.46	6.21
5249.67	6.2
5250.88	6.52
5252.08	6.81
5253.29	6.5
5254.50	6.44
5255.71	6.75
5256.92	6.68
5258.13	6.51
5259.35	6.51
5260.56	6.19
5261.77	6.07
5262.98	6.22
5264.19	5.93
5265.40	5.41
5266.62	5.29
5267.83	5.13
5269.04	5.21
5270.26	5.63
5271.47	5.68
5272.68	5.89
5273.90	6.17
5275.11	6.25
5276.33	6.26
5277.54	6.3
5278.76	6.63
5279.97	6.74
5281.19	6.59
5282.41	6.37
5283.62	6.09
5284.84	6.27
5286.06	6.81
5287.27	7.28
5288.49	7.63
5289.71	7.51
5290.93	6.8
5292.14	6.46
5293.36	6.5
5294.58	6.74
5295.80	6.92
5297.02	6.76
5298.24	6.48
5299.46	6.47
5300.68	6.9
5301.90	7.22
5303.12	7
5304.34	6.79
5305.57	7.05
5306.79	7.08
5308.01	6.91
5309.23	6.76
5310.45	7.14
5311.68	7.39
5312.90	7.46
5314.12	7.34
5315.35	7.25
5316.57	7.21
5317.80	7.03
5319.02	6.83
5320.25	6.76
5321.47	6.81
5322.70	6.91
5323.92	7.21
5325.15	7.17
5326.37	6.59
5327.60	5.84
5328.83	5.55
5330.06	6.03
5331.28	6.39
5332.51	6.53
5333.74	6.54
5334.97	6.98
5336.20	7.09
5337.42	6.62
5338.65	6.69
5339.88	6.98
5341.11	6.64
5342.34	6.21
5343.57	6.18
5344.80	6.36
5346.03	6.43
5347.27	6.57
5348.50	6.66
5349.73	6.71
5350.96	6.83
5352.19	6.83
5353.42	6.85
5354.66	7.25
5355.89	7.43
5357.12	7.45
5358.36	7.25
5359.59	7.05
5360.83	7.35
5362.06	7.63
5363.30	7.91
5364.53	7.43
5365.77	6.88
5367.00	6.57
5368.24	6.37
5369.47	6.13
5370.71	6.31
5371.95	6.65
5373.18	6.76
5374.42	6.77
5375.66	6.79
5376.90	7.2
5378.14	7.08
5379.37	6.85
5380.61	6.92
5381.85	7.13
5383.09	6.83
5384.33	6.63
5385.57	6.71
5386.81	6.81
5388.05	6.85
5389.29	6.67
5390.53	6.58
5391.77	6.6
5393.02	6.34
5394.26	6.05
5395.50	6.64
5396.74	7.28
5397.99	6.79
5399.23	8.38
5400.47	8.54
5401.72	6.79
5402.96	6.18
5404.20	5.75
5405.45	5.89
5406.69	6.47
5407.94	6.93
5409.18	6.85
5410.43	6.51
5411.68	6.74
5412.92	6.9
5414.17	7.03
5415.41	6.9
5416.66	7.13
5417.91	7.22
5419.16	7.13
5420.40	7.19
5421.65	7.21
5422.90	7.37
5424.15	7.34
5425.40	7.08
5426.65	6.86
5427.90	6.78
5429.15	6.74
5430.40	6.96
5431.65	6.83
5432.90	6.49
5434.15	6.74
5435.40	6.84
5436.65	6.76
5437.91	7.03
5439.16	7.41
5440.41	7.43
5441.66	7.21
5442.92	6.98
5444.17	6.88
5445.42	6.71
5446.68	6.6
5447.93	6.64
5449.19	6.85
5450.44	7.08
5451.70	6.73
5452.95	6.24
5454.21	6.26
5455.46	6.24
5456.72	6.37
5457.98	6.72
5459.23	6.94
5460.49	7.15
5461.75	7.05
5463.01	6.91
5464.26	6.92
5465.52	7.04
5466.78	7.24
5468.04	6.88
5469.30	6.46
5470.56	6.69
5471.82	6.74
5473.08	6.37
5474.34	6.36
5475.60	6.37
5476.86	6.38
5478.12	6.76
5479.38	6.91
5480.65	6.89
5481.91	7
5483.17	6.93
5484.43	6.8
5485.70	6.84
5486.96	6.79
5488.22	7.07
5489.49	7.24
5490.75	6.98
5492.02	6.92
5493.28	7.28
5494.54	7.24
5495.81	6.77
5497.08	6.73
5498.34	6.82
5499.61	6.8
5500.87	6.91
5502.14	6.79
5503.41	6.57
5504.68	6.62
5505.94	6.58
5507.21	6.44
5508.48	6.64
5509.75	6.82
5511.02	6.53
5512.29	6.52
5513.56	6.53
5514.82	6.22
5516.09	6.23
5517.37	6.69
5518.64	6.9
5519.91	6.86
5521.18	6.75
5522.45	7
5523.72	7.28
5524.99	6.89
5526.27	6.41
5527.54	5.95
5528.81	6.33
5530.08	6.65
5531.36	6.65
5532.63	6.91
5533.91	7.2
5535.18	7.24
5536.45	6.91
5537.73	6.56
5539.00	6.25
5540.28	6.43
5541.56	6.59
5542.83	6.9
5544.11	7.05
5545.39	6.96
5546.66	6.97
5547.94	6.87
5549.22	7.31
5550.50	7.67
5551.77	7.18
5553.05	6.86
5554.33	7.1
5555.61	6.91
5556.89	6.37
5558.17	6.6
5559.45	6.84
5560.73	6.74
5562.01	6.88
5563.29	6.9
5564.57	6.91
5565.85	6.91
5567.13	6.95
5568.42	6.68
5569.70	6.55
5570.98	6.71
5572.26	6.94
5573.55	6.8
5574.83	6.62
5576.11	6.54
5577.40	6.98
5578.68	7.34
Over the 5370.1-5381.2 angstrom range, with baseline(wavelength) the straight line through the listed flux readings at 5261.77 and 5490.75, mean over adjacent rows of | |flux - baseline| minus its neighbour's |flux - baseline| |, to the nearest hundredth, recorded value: 0.13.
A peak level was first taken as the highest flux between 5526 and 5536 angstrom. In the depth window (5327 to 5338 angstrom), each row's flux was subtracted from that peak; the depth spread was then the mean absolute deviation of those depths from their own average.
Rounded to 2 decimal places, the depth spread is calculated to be 0.39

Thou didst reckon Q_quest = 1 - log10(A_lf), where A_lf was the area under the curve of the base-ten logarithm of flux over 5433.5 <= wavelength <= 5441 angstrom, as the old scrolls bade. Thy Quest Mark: 0.20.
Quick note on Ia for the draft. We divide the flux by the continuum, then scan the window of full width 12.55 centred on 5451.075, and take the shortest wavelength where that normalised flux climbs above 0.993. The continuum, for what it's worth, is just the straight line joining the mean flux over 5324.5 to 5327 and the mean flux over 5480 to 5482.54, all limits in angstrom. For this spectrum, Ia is 5450.44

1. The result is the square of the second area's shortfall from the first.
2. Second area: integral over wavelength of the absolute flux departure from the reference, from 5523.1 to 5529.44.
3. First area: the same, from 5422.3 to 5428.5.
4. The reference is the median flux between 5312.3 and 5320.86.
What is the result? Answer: 7.5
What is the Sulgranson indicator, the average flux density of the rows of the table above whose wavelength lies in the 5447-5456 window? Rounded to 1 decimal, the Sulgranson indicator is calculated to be 6.6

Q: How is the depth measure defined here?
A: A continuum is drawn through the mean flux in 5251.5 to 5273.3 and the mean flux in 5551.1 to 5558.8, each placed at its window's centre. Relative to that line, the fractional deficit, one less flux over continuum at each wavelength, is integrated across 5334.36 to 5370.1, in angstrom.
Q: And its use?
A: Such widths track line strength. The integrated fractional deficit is -3.3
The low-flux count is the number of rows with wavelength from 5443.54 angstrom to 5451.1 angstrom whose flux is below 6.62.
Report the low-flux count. 1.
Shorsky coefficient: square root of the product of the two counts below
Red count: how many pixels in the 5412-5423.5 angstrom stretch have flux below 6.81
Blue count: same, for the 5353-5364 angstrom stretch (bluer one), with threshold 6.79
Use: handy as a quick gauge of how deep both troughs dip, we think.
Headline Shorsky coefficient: 0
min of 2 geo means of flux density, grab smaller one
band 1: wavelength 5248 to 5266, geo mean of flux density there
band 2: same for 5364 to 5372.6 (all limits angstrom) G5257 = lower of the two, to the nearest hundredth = 6.32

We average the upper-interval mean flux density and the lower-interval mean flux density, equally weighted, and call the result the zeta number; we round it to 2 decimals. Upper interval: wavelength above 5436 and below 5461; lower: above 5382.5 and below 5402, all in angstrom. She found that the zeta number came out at 6.86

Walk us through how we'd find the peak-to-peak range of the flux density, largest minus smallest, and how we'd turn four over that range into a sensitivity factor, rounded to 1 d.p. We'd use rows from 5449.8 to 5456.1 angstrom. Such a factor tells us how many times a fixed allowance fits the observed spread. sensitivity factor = 4.8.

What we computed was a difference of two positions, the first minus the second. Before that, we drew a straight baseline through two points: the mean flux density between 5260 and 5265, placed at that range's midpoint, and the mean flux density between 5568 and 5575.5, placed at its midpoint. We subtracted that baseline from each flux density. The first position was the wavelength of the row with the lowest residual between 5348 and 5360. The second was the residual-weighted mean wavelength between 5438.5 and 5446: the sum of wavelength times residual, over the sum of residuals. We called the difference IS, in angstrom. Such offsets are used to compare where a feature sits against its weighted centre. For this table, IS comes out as -92.9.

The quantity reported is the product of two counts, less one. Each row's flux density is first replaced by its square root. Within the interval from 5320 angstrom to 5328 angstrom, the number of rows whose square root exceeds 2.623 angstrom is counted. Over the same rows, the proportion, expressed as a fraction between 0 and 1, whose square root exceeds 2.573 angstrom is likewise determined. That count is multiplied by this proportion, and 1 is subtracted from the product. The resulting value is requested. 1.1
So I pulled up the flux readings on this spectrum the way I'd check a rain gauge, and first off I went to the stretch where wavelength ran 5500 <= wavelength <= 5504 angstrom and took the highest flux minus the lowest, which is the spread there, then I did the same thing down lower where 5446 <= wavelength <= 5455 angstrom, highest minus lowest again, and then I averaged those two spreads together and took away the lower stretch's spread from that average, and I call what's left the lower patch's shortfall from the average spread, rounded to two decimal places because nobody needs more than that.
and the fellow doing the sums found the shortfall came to -0.25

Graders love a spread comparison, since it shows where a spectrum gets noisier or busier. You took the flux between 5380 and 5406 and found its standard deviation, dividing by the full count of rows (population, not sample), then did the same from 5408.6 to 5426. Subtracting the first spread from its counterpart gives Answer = -0.4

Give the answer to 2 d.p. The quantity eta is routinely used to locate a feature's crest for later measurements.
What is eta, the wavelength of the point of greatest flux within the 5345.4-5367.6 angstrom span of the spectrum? 5363.30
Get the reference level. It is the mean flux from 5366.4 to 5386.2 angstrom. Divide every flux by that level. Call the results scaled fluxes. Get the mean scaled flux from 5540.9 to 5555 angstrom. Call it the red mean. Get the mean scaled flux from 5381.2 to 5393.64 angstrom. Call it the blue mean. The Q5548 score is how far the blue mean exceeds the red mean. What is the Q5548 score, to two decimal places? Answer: -0.05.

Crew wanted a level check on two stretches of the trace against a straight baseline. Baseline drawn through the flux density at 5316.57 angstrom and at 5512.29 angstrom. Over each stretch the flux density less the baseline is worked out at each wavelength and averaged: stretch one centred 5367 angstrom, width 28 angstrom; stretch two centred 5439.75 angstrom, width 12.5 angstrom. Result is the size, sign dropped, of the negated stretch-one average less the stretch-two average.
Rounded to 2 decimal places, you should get 0.19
